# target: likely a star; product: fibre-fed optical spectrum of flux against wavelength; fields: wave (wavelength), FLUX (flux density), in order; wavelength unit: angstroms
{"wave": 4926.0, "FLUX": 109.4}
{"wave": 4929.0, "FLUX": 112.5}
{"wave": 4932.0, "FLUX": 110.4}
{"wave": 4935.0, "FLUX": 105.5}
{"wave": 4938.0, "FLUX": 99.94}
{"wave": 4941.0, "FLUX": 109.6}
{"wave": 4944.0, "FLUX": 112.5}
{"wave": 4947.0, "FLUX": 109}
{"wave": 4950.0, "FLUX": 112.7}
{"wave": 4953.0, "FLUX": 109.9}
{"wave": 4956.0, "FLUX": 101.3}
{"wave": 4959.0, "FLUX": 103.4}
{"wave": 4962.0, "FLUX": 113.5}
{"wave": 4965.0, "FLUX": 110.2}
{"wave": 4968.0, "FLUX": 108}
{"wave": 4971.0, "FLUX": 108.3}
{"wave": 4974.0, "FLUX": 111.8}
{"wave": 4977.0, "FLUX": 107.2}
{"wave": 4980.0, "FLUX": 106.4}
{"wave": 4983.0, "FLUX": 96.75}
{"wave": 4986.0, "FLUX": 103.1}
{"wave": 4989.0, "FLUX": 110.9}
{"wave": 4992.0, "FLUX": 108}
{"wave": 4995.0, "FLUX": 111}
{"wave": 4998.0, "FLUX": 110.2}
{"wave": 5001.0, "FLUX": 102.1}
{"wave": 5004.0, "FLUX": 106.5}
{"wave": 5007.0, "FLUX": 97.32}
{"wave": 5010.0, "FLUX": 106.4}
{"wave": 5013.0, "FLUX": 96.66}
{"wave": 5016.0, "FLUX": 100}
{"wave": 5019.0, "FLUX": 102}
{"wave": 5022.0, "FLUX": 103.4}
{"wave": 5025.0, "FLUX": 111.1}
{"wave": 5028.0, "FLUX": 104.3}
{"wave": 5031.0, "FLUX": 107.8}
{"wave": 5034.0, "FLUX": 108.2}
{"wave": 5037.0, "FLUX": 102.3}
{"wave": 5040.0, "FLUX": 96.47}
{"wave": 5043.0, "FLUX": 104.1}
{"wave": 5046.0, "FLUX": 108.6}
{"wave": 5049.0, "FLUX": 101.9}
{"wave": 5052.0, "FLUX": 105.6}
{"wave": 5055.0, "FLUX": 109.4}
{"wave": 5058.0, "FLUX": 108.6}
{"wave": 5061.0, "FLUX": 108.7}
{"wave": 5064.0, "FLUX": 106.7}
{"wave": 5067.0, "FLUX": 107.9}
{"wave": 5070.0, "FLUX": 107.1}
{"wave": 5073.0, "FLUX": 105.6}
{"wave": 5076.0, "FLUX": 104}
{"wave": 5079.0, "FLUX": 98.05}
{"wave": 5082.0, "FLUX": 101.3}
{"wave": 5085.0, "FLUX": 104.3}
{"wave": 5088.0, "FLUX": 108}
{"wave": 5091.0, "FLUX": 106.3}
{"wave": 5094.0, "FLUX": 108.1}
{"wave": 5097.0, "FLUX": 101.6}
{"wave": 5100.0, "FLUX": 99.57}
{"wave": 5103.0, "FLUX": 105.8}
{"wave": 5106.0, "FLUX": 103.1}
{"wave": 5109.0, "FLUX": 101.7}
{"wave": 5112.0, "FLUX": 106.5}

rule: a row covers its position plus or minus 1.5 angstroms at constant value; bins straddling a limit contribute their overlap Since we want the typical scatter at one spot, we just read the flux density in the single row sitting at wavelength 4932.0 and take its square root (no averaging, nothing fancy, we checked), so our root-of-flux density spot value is 10.5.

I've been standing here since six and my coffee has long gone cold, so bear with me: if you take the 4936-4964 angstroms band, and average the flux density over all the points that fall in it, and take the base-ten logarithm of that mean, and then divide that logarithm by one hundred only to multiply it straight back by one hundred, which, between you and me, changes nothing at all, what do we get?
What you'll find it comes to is 2.033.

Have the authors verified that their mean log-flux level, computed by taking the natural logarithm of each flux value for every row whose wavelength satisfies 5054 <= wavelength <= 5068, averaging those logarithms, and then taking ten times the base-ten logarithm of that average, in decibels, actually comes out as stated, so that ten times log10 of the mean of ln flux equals 6.71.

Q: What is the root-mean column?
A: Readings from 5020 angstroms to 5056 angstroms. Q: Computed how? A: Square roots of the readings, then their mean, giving 10.3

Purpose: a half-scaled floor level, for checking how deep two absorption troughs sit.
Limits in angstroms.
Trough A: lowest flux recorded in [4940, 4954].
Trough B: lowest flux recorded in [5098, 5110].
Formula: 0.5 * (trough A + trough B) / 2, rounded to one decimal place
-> 52.1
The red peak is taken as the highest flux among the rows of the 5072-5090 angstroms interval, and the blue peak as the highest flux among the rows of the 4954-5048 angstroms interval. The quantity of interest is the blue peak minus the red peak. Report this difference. 5.5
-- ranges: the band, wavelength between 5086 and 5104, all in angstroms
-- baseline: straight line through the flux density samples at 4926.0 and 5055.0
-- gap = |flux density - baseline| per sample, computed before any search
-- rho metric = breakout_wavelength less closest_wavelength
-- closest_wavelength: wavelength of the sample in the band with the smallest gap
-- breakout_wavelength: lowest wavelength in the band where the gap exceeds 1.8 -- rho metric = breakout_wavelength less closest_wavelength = -3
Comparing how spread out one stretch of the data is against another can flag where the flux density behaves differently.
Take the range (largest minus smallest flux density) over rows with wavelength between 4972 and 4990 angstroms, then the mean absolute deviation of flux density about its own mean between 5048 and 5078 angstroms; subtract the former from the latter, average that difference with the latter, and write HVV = -5.7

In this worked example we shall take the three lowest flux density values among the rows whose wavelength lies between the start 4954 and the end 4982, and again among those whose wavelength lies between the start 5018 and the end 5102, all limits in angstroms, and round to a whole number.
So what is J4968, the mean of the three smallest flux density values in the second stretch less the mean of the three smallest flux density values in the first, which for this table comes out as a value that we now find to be -6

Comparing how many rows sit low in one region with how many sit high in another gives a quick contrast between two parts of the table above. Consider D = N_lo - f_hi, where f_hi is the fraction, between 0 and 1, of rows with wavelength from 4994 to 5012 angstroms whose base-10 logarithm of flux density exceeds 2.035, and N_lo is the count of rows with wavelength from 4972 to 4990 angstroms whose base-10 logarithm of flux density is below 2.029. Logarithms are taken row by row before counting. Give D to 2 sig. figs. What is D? 2.7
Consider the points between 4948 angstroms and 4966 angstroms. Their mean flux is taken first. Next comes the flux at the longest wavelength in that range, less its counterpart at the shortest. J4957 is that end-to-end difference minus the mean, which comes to -111.0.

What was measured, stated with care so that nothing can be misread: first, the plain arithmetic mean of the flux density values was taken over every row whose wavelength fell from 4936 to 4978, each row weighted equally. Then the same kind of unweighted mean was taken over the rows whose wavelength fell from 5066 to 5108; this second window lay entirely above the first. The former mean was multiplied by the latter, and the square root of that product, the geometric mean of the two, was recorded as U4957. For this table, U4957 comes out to 106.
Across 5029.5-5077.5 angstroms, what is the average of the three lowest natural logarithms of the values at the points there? 4.61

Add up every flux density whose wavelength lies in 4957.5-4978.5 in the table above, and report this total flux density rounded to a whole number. 762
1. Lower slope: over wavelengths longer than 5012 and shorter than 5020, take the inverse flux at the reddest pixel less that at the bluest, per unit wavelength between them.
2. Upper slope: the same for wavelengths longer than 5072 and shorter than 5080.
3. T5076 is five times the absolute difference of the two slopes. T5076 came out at 0.0011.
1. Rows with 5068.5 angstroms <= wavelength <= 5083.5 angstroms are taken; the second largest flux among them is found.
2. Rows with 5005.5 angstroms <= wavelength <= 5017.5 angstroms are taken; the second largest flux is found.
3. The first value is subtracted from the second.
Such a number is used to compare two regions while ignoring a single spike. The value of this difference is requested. -5.6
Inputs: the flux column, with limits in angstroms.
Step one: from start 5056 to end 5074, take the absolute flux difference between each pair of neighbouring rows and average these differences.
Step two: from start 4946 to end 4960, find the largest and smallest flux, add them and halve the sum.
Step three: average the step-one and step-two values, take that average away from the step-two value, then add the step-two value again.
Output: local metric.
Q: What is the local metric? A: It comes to 159.9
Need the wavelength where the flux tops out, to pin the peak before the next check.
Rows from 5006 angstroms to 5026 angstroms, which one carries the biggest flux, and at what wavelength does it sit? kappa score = 5025.0 angstroms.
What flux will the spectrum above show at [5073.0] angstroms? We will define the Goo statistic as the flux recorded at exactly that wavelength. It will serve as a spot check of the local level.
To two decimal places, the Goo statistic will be 105.60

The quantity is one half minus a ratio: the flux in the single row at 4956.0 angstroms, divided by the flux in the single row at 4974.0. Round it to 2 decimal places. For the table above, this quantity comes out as -0.41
